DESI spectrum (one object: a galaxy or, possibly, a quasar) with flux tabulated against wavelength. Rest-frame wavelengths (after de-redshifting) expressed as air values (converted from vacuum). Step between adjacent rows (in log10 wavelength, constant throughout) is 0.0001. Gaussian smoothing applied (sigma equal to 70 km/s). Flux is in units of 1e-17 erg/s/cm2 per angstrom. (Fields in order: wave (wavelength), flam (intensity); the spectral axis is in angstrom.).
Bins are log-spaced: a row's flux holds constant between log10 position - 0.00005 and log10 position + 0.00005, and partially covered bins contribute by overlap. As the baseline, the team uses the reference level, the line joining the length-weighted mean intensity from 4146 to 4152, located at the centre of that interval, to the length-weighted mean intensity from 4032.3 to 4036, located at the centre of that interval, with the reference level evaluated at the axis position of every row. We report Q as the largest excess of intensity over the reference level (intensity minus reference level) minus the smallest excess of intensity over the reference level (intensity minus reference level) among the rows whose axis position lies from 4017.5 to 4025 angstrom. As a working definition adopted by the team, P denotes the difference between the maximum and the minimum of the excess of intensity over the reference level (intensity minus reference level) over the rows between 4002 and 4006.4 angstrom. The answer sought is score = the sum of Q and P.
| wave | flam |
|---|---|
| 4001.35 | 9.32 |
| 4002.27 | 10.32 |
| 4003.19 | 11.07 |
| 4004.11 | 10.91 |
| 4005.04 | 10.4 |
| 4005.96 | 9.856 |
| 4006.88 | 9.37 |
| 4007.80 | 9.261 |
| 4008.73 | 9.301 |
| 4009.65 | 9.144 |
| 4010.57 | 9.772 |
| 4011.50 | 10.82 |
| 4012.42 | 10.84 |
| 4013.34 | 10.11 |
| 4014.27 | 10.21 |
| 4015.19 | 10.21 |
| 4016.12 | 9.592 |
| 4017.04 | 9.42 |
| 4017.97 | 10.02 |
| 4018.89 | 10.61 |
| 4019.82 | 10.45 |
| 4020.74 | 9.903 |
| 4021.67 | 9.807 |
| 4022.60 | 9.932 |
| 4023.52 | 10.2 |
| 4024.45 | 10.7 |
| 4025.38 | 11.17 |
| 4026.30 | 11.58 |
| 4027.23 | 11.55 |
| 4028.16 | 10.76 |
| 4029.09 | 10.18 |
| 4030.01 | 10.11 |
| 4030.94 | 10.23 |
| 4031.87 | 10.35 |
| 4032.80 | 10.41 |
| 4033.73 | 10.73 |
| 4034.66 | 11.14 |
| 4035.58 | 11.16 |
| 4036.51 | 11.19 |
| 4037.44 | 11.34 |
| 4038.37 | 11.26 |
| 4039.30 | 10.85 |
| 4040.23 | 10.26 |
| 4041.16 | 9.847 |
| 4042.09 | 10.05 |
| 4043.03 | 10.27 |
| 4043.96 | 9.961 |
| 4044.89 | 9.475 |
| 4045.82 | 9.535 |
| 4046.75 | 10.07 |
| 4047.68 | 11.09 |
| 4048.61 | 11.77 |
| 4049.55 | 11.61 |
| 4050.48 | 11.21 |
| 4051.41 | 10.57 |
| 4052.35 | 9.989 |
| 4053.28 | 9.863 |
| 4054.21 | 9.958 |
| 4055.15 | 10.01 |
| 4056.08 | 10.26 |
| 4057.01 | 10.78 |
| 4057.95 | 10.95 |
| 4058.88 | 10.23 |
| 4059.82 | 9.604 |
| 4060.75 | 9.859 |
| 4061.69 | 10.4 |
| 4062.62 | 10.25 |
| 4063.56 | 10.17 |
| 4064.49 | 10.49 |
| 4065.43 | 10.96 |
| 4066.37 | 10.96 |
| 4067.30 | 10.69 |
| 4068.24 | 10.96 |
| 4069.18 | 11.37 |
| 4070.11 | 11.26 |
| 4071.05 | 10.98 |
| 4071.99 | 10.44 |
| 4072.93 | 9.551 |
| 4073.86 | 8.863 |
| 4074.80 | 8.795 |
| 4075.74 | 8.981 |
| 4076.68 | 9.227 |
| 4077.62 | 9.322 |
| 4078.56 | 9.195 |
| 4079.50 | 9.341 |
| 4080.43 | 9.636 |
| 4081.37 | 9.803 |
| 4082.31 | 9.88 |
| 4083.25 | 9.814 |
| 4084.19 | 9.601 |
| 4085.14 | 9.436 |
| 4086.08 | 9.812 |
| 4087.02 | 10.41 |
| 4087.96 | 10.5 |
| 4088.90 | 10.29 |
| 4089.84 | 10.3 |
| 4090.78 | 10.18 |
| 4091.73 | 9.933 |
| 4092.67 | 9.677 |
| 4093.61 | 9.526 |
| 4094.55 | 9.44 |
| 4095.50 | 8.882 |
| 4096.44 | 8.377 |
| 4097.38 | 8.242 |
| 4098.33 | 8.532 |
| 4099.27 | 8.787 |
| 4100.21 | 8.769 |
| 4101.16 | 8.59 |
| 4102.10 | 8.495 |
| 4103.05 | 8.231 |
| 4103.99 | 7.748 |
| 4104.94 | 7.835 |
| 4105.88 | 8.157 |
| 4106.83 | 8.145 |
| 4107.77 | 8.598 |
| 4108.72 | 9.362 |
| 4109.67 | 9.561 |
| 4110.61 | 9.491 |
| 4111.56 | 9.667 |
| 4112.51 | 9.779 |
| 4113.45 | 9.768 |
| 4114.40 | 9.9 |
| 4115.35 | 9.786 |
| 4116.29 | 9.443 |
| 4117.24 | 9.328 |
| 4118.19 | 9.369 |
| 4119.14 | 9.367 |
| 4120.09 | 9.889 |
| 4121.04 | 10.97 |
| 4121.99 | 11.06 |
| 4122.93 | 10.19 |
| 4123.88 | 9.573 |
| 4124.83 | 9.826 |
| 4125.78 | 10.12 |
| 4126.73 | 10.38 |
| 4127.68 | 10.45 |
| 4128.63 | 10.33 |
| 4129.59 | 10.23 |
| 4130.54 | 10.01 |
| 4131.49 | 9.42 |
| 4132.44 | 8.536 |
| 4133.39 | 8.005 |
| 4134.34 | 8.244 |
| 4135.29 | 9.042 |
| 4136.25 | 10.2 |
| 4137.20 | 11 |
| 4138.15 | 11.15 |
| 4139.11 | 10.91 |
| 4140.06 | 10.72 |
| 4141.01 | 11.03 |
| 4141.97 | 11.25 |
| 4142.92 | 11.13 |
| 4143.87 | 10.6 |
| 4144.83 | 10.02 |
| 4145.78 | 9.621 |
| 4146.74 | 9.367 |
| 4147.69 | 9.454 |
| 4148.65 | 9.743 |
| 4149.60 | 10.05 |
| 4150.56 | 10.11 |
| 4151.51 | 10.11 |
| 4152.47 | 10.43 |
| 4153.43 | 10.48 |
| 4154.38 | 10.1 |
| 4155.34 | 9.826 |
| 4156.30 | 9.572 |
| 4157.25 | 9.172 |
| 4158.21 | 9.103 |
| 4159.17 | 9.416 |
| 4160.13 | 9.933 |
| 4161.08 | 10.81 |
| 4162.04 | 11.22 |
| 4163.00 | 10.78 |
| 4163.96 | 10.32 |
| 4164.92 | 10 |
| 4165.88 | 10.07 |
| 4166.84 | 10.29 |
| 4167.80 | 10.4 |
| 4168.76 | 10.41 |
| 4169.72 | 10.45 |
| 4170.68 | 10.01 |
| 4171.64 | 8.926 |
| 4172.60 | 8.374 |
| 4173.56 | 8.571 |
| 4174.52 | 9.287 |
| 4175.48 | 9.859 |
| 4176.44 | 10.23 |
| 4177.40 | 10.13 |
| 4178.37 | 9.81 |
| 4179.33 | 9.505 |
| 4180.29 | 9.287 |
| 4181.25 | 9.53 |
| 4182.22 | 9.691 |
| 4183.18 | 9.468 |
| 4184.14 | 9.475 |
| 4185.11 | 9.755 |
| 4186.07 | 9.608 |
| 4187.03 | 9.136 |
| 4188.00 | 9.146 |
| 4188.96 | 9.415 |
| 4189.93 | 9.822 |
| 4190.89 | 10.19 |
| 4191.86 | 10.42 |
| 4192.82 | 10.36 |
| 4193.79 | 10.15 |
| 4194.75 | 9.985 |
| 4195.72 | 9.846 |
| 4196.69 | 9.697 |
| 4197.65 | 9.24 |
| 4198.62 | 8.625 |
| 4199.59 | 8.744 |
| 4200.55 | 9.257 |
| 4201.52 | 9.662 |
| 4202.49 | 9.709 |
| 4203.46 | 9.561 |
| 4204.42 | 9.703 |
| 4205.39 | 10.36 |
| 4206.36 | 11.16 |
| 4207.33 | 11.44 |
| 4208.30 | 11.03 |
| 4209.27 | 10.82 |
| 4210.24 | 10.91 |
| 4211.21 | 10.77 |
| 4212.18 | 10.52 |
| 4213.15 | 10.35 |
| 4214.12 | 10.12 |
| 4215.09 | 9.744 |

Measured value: 2.11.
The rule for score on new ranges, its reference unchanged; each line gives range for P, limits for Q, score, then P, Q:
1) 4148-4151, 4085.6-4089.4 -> 1.09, 0.4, 0.7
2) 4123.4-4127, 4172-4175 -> 1.76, 0.8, 0.9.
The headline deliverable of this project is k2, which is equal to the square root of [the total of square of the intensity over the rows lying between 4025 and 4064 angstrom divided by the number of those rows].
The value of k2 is 10.54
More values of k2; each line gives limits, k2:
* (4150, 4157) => 10.09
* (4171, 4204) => 9.56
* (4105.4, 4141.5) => 9.80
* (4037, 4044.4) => 10.49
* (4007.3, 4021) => 9.99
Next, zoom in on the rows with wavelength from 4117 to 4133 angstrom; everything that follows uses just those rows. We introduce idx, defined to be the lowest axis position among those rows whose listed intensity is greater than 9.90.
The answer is 4121.04 angstrom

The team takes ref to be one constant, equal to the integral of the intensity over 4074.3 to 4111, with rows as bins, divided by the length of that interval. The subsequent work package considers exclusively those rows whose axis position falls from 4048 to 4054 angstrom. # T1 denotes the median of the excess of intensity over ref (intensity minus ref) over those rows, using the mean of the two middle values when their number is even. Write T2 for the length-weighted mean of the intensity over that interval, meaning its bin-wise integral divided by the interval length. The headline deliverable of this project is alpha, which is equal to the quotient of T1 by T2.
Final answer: 0.16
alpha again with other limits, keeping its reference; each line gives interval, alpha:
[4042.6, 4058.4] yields 0.10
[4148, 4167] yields 0.09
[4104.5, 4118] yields 0.03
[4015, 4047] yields 0.10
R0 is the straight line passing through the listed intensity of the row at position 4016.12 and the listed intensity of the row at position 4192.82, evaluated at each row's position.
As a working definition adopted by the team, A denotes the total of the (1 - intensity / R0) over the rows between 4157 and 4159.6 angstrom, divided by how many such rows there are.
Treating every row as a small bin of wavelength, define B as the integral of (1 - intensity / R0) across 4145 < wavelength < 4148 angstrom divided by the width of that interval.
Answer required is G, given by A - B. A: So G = 0.03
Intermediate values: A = 0.096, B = 0.061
